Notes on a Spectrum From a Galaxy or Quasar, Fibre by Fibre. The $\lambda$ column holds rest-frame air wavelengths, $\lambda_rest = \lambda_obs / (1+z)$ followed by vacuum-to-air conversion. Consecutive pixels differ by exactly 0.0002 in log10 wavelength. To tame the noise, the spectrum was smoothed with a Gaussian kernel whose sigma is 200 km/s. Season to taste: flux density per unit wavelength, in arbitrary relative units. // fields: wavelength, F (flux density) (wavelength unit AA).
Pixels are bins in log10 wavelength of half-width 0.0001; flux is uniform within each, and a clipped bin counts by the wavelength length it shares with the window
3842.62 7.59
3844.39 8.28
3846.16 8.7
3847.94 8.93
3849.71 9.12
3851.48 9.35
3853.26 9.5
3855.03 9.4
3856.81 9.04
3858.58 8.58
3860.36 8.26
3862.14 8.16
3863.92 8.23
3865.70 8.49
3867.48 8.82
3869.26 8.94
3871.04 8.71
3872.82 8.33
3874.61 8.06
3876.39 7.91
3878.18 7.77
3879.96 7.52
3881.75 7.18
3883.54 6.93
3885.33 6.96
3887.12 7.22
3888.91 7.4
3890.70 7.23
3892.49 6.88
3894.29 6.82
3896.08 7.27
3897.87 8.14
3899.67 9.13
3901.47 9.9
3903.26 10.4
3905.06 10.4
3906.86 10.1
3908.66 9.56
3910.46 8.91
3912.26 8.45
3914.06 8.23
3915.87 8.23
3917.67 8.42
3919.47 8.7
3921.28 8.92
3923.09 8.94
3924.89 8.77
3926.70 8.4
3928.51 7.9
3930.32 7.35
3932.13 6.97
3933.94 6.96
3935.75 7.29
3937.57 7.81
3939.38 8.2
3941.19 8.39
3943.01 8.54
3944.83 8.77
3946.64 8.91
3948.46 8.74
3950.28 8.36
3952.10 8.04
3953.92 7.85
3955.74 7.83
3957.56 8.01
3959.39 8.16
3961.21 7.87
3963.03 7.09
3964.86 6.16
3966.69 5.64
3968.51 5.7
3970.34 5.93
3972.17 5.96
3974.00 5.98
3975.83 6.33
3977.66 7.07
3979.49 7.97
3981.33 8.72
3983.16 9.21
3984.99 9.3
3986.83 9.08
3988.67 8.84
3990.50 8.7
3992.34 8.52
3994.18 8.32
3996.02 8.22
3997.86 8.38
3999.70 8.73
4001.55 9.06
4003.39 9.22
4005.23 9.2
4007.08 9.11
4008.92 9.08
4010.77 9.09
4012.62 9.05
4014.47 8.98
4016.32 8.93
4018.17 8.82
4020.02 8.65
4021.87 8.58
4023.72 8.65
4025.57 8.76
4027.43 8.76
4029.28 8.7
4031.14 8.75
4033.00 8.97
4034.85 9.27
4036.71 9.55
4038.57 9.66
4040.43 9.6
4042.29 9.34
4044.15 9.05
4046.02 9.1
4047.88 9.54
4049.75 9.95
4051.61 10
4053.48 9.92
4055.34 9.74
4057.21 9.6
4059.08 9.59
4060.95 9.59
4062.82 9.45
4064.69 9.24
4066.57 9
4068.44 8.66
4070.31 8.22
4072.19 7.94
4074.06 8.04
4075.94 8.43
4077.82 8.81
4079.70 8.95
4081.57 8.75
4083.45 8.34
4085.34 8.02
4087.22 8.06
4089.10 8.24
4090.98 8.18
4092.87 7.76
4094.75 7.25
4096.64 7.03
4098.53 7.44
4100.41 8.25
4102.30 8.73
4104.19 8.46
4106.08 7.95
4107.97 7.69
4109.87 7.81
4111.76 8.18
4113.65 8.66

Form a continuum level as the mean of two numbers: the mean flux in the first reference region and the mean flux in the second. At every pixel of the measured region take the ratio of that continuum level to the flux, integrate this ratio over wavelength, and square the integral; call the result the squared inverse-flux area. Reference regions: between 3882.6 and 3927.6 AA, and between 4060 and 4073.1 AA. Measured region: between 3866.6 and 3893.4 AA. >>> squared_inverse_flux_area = 913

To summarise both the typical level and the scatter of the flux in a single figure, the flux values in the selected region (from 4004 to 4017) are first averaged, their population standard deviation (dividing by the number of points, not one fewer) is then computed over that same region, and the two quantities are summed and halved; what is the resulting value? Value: 4.57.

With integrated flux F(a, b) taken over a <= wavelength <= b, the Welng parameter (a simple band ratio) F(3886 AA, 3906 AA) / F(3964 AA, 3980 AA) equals 1.6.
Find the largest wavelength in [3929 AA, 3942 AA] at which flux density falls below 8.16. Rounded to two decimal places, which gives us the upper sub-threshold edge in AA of 3937.57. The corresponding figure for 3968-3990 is 3979.49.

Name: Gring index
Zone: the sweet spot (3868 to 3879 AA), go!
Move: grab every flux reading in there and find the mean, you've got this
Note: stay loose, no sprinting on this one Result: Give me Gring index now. 8.3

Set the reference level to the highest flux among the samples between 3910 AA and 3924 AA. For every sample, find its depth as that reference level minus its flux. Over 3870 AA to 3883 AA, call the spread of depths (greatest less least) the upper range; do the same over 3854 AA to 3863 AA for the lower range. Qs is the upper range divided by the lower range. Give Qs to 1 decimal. 1.2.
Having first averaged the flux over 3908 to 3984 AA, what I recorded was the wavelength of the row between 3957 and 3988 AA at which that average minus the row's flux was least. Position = 3984.99 AA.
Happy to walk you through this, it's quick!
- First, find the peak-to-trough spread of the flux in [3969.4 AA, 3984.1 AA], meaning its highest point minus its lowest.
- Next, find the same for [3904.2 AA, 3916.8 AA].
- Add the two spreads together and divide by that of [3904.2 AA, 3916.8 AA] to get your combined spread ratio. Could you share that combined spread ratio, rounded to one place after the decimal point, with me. 2.5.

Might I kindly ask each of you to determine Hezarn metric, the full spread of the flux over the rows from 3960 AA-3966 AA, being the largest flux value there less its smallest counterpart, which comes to 1.71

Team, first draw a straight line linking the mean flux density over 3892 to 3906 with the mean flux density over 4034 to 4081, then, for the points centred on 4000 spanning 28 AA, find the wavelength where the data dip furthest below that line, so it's 3996.02 AA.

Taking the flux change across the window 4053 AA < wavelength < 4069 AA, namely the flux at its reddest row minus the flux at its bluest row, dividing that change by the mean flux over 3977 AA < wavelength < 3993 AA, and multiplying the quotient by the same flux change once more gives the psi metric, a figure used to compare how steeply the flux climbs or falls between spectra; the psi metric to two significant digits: 0.18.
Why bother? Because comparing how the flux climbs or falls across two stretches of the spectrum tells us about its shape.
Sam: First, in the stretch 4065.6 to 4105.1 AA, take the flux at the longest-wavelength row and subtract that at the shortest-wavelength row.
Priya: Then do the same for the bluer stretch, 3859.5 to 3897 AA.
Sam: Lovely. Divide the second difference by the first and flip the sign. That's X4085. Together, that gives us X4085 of -1.8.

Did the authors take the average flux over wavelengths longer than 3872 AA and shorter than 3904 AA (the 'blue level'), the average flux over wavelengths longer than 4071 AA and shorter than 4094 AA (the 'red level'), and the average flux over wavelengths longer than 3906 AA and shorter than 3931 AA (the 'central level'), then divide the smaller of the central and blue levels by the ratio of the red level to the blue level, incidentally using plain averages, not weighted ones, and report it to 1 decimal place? 7.4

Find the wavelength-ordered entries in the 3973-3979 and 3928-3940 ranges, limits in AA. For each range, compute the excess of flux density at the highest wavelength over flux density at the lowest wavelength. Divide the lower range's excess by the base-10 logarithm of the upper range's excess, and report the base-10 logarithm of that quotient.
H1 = 0.90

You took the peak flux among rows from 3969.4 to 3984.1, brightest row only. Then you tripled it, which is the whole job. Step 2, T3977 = 28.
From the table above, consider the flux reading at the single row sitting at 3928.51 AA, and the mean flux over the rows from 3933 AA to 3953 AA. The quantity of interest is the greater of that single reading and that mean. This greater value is 8.2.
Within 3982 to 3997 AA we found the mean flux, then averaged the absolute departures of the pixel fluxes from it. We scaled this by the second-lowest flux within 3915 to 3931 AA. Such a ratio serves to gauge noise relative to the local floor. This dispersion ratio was 0.042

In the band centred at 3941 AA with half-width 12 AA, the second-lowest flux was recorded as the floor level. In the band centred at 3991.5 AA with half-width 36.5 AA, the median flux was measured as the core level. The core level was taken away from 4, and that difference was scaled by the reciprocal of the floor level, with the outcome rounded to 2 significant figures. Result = -0.67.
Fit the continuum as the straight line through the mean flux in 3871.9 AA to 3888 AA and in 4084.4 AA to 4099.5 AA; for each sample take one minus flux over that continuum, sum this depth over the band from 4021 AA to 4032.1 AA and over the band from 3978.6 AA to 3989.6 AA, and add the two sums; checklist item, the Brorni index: -1.7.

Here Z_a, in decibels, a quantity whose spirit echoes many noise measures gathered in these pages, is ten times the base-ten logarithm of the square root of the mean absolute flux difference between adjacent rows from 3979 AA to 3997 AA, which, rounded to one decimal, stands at -2.9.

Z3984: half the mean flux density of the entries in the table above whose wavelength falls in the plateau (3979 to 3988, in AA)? 4.4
